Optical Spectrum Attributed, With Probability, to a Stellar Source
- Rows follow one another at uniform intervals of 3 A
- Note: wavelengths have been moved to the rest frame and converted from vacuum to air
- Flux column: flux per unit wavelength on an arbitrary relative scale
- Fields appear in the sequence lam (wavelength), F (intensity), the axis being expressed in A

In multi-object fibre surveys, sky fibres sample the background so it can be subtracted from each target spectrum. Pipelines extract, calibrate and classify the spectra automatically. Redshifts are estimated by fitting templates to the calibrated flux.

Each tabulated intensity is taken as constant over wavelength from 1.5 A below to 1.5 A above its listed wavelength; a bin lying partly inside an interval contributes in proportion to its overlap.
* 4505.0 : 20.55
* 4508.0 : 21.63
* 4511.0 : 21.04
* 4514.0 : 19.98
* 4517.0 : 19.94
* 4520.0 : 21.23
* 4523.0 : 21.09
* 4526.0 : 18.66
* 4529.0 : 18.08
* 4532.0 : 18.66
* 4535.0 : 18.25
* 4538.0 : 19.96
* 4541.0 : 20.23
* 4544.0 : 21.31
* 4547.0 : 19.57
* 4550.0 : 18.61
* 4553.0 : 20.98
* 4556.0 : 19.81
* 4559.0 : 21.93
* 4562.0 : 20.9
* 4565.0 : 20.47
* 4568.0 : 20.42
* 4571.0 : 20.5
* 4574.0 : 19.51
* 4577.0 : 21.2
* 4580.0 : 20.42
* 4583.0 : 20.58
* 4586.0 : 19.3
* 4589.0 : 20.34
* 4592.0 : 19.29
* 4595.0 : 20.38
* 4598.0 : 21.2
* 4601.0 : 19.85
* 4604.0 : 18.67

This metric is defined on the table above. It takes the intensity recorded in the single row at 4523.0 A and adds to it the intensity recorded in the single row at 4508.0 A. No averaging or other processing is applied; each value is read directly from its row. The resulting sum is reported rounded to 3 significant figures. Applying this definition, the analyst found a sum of 42.7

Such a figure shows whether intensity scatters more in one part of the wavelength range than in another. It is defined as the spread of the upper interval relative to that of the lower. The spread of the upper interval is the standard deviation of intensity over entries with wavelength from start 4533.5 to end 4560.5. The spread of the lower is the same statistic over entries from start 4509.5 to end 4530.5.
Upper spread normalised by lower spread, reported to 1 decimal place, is 1.0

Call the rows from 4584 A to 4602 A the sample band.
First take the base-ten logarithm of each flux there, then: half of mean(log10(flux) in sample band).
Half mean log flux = 0.651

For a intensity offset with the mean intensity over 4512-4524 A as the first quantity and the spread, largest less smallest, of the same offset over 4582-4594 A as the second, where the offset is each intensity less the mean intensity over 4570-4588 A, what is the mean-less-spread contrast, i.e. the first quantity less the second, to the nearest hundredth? -0.98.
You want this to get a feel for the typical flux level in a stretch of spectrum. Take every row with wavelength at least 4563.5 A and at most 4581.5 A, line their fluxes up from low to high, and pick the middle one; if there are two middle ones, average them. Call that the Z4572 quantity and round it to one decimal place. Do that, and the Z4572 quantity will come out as 20.4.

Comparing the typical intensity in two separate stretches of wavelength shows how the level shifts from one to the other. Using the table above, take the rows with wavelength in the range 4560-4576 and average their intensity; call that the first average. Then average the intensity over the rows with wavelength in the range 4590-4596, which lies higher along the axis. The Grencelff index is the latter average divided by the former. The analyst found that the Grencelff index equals 0.97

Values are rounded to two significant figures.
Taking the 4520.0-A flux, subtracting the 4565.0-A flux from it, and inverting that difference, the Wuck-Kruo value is 1.3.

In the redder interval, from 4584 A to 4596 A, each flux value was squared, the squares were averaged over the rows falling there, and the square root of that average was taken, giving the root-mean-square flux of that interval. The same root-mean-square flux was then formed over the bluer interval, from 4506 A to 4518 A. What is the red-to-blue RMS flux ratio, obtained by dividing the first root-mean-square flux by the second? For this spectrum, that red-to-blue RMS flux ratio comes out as 0.96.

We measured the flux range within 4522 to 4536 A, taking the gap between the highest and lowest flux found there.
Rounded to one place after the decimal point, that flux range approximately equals 3.0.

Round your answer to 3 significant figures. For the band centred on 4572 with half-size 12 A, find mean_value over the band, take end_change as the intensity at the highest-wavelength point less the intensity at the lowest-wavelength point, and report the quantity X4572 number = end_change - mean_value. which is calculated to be -20.8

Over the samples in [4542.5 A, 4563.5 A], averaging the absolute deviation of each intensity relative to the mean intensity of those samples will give 0.96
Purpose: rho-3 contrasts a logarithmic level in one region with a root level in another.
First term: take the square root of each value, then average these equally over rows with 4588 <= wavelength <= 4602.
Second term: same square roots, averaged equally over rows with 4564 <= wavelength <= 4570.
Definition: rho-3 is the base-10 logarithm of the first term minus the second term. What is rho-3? -3.87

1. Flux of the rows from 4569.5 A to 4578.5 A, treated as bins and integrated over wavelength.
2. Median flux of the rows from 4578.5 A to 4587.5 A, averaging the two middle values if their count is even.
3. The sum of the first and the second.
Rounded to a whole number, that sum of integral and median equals 204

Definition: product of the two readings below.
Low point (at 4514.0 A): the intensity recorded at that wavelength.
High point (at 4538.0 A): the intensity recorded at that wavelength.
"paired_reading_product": 399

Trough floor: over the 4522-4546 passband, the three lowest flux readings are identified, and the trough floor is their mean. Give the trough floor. 18.3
